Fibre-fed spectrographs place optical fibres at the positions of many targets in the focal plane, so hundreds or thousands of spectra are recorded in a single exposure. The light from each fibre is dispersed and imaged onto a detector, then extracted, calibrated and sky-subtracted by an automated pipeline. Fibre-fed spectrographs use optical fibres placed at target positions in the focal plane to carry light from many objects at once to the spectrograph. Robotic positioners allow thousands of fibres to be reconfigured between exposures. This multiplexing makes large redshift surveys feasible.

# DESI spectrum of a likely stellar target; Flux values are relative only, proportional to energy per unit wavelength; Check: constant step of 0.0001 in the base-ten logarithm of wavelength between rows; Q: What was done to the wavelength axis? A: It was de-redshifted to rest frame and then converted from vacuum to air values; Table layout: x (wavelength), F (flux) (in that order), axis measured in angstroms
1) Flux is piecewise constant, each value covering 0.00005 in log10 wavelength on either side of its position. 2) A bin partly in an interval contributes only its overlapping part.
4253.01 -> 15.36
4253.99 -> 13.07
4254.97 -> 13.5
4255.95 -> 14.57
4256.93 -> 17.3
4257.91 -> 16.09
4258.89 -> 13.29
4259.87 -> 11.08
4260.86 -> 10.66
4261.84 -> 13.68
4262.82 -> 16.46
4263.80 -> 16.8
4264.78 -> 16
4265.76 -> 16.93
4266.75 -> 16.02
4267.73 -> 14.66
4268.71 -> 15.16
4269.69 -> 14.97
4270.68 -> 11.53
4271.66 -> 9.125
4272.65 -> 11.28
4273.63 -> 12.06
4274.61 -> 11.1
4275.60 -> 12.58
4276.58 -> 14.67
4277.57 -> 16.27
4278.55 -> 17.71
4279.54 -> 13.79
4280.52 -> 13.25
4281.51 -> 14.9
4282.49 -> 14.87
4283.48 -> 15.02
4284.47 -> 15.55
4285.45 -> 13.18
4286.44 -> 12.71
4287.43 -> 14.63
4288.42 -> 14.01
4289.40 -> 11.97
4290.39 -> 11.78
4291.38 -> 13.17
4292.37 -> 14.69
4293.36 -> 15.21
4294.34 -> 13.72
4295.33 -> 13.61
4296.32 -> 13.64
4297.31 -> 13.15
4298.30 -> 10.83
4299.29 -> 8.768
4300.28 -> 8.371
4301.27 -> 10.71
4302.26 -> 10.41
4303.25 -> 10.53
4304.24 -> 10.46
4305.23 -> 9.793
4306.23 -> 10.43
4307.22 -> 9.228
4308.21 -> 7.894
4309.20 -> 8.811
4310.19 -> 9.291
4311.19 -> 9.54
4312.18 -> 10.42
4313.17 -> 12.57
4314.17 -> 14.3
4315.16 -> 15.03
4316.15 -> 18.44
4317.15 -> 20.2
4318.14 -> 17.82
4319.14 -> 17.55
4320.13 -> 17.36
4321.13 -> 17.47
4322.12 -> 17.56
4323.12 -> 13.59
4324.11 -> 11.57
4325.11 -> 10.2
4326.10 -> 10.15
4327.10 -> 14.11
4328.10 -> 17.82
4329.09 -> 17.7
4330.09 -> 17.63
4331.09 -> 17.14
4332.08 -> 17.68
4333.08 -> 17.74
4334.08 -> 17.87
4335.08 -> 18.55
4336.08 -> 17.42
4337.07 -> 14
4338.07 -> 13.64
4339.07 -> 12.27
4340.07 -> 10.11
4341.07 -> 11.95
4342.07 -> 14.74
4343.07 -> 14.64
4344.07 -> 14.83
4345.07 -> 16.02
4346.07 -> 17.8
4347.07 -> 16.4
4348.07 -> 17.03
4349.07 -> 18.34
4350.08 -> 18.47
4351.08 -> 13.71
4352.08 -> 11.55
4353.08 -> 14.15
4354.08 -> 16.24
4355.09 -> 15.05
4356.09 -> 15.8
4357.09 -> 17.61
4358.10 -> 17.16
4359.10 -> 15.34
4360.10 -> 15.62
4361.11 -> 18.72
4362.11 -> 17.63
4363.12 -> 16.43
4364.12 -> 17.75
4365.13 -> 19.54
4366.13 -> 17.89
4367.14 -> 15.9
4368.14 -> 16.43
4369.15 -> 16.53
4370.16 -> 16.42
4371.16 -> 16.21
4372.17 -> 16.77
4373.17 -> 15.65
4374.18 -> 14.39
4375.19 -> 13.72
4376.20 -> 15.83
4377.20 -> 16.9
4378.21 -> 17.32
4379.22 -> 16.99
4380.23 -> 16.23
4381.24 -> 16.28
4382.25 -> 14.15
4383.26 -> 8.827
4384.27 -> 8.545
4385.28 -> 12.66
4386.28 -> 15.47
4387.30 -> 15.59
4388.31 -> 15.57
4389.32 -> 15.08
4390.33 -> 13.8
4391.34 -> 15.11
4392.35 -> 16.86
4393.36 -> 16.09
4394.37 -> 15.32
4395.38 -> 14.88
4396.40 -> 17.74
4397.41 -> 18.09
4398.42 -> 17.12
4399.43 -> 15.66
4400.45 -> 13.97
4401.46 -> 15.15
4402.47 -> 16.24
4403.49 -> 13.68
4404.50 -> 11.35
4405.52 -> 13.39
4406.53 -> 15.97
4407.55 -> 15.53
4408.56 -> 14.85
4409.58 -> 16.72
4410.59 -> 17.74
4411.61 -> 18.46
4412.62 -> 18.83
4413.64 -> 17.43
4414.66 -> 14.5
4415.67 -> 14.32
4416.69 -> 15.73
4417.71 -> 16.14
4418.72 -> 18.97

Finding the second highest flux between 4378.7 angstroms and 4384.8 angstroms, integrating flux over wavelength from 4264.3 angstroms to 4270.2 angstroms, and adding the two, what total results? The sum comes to 108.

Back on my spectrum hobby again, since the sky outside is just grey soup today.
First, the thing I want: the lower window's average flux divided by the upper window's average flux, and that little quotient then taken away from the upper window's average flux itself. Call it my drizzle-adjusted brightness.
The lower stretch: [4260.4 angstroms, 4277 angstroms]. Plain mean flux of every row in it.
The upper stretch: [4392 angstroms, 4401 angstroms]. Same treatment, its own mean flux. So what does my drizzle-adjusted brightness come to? 15.3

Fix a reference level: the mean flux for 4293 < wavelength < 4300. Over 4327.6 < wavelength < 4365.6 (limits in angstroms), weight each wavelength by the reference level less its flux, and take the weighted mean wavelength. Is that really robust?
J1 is 4347.1 angstroms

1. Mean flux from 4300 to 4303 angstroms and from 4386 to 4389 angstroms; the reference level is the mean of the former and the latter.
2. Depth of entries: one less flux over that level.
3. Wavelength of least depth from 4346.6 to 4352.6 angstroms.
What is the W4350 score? 4350.08 angstroms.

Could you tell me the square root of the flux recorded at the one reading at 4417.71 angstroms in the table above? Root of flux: 4.02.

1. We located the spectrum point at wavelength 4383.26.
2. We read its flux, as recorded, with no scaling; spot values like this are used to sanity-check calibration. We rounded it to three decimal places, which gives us 8.827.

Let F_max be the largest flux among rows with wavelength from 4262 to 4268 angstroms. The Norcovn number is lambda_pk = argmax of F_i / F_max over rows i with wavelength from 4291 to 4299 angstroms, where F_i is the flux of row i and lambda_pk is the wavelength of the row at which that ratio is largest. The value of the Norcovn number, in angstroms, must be 4293.36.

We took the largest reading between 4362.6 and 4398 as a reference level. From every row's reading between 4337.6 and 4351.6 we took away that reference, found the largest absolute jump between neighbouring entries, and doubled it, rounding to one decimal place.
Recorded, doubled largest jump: 9.5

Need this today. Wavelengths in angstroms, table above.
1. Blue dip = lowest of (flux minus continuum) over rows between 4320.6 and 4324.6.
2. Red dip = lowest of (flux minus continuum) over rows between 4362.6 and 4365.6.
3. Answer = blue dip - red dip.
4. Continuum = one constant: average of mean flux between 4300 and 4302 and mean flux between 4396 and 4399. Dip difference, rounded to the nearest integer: -5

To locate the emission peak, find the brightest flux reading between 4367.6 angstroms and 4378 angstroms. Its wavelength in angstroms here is 4377.20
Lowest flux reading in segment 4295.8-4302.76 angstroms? 8.371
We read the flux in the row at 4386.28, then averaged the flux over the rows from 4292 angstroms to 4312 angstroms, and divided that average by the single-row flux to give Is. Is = 0.71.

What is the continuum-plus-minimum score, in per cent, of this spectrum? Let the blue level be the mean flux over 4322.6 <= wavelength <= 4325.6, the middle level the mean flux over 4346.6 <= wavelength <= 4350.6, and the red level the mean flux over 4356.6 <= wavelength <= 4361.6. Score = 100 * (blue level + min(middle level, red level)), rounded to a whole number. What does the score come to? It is 2868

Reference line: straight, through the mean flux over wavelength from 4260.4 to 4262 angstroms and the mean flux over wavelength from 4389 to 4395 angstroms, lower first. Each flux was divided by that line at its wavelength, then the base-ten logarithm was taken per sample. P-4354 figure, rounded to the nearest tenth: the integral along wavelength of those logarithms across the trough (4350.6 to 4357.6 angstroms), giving 0.1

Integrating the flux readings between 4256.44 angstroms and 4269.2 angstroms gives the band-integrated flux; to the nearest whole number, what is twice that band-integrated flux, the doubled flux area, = 381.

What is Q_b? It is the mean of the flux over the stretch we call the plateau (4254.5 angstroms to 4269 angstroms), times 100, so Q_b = 1481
